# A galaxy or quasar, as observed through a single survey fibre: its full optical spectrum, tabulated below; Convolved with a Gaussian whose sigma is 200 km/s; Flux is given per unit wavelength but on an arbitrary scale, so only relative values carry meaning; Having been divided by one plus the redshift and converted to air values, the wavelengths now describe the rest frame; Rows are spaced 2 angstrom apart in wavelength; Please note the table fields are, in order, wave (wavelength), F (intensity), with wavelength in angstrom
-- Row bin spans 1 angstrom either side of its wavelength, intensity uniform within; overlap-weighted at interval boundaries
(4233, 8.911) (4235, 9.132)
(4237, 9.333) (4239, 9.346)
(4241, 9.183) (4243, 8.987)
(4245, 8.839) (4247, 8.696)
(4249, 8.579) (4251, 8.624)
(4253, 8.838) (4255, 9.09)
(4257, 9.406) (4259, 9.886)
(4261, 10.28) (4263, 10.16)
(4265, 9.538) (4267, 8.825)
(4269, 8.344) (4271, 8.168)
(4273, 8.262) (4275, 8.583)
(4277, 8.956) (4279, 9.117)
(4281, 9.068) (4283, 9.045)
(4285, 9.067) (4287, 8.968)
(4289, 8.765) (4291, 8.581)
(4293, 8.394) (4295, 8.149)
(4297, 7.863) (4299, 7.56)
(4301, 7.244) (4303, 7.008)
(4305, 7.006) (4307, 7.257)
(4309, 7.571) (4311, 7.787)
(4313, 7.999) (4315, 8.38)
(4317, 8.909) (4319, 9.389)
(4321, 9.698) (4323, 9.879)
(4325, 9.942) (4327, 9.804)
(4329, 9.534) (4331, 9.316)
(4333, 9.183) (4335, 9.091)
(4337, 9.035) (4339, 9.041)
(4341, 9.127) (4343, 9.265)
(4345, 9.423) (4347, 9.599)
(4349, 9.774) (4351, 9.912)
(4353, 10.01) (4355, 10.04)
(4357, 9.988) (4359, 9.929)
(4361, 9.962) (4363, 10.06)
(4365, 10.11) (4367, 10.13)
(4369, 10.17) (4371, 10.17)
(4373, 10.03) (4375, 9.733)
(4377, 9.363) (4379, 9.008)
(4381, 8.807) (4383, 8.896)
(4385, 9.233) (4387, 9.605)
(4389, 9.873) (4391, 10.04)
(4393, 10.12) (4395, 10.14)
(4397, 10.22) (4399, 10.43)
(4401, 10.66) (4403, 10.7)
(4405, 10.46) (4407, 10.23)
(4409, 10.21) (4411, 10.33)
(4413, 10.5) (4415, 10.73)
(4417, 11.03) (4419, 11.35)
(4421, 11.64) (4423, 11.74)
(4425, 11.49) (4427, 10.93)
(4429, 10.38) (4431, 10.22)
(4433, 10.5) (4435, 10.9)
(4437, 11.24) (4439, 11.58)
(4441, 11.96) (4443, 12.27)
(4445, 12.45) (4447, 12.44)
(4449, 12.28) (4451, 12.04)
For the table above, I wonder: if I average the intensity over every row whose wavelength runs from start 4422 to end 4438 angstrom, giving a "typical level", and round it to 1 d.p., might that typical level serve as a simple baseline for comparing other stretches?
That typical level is 10.9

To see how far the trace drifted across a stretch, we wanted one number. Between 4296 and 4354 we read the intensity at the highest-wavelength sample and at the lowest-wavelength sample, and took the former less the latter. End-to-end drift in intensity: 2.1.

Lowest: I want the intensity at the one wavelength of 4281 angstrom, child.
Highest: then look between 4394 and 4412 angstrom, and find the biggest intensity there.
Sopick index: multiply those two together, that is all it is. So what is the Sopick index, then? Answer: 97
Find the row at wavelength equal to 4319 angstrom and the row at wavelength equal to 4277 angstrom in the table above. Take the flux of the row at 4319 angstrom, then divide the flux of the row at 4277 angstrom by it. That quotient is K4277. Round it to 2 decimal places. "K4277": 0.95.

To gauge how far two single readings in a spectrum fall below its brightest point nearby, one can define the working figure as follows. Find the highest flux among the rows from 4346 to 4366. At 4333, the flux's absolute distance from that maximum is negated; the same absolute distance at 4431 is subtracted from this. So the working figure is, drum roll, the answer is -1.0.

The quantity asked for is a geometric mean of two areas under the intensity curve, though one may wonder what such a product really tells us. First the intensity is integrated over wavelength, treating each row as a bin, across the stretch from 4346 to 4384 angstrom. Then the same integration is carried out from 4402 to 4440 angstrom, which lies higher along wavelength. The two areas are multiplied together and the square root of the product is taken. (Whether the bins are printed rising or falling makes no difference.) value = 391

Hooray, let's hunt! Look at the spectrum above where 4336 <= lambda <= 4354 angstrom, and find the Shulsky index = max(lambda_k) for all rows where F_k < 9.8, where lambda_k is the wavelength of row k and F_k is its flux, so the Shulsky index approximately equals 4349 angstrom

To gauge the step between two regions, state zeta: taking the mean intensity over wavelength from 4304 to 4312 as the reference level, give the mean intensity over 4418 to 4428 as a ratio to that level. 1.54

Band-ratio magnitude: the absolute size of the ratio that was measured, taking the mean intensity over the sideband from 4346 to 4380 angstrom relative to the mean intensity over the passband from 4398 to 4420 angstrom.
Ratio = 0.93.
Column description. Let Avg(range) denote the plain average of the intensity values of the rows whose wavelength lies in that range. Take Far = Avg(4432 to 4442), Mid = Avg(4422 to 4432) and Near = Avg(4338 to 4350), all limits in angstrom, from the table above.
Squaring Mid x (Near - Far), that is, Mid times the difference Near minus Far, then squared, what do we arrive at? 417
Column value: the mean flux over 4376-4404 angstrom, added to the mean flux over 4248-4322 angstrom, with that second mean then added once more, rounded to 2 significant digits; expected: 27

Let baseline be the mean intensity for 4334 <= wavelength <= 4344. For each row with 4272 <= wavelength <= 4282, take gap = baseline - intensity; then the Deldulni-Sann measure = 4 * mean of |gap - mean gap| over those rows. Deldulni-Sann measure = 1.2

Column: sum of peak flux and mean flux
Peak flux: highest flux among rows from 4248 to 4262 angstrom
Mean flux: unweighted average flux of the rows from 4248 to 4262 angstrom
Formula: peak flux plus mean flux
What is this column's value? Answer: 19.5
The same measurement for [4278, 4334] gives 18.5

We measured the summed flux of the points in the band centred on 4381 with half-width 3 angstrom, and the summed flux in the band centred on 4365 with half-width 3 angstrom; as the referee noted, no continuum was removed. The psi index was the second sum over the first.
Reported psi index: 1.134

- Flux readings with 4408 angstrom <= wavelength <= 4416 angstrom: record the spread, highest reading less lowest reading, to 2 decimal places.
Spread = 0.52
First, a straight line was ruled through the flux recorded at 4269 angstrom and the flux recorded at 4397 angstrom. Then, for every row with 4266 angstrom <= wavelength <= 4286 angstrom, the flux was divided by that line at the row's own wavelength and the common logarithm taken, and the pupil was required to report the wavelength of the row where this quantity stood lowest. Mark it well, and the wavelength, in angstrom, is 4271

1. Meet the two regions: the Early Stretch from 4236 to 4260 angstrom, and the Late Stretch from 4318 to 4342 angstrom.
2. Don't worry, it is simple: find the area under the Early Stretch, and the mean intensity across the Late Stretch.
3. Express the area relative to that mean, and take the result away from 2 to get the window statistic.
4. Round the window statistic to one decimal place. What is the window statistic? -21.1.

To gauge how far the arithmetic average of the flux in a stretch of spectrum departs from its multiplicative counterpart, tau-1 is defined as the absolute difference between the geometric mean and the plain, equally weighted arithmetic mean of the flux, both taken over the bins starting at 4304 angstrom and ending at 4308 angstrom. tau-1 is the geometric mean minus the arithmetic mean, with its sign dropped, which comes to 0.0011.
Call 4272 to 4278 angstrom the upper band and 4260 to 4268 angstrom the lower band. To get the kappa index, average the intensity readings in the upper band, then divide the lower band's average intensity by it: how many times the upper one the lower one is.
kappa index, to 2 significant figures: 1.1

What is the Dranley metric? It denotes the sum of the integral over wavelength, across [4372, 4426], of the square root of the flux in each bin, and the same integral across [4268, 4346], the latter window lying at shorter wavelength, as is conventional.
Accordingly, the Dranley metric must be 402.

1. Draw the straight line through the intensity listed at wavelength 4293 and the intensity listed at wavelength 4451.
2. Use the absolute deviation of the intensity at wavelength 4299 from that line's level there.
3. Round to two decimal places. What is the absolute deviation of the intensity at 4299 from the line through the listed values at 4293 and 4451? 0.97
